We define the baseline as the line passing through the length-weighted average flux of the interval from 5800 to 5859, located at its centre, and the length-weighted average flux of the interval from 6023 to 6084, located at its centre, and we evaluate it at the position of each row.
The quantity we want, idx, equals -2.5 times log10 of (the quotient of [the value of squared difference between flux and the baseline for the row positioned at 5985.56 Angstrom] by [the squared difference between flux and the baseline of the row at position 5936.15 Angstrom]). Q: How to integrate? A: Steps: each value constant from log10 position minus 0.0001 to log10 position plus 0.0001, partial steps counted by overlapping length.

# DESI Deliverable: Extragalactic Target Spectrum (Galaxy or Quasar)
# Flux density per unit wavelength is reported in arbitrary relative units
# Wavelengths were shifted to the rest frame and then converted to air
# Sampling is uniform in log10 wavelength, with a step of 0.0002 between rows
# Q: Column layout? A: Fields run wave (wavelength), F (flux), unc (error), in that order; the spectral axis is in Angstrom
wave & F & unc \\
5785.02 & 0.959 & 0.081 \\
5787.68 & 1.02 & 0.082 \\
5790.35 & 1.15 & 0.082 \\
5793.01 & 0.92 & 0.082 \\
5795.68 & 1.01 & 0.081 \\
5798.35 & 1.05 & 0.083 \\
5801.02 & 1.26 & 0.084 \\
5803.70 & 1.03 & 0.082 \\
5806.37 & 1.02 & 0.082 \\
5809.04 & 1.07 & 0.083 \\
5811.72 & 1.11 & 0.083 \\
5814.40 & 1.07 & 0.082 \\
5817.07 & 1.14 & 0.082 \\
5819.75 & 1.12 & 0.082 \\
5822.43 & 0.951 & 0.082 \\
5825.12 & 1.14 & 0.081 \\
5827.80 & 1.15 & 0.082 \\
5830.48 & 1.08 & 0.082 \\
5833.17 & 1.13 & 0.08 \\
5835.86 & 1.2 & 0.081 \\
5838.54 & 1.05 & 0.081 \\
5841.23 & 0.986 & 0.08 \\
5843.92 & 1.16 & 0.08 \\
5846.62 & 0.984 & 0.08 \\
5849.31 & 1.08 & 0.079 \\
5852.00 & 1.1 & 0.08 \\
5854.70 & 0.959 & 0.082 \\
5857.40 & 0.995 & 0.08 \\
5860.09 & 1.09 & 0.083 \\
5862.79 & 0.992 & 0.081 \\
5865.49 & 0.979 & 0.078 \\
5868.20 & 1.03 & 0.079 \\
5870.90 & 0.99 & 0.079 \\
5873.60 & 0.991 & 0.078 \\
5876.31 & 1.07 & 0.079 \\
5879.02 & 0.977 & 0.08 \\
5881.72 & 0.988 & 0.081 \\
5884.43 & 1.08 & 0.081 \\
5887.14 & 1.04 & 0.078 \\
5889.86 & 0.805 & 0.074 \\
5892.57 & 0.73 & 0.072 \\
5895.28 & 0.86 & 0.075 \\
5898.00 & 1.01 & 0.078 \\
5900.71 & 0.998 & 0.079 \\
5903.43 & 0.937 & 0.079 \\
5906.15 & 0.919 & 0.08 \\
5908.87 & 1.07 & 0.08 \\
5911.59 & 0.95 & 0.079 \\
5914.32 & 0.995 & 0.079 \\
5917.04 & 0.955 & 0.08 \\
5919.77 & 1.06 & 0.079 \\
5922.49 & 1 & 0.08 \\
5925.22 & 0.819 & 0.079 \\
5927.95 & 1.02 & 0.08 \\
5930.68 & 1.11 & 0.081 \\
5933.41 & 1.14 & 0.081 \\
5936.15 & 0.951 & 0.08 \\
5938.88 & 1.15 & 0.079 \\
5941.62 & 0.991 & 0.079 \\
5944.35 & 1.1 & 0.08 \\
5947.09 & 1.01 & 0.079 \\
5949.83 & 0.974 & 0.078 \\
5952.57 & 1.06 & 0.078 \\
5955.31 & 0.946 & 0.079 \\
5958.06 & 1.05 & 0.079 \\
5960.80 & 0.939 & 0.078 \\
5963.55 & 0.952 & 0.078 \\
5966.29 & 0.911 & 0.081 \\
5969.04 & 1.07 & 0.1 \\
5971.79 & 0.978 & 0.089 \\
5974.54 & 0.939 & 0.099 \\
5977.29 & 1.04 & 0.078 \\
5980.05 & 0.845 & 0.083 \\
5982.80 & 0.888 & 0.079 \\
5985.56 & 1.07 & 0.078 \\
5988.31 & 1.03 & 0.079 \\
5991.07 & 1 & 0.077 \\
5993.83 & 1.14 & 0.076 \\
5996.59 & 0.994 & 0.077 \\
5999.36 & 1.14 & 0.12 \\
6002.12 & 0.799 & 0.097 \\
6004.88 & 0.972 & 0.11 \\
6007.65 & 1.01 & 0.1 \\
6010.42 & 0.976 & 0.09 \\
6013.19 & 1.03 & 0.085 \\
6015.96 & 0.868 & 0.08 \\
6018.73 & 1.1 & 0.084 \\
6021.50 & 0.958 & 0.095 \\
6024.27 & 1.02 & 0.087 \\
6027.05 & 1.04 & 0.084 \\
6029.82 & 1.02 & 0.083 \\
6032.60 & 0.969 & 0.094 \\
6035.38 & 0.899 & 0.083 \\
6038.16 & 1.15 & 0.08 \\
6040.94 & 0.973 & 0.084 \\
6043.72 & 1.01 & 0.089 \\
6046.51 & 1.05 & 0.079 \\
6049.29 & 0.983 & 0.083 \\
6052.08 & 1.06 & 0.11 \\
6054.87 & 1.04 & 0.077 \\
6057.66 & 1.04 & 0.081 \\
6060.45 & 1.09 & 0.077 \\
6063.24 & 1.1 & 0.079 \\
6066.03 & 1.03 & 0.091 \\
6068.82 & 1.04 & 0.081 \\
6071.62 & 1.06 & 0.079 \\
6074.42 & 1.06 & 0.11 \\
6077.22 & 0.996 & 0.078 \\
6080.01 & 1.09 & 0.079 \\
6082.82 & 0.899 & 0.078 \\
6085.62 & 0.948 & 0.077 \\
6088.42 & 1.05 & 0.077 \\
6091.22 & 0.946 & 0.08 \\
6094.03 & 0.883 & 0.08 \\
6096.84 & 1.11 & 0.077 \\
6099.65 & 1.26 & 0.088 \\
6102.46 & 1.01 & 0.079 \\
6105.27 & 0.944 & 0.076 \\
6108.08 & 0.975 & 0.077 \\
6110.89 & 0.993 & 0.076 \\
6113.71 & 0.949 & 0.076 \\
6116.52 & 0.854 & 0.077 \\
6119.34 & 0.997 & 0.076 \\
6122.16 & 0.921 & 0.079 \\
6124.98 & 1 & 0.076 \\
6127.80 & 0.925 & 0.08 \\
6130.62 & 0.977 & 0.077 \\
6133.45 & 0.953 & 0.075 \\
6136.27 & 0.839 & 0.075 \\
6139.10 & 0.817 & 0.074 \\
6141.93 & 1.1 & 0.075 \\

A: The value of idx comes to 3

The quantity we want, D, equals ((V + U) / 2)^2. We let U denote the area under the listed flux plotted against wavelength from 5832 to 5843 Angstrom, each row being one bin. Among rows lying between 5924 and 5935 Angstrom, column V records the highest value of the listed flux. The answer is 43.4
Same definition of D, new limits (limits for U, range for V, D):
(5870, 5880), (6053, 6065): 31.3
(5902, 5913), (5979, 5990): 34.4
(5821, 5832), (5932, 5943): 42.5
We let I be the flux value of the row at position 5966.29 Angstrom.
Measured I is 0.911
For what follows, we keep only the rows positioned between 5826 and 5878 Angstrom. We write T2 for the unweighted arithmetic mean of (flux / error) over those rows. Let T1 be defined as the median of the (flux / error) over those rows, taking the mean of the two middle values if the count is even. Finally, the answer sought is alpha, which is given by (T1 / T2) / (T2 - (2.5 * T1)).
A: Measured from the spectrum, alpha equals -0.0510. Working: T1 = 13.0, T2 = 13.1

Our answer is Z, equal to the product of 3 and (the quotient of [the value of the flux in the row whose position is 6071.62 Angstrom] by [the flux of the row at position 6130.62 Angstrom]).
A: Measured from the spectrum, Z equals 3.25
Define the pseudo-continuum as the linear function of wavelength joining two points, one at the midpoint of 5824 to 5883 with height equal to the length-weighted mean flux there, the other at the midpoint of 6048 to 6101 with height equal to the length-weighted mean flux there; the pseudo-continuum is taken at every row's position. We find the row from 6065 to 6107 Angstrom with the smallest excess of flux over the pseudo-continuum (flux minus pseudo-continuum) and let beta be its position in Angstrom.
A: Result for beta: 6094.03 Angstrom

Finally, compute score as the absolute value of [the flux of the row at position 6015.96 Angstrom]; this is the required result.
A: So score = 0.87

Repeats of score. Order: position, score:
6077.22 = 1.00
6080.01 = 1.09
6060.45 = 1.09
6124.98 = 1.00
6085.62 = 0.95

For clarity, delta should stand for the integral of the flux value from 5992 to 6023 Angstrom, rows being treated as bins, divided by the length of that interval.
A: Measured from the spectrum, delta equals 1.00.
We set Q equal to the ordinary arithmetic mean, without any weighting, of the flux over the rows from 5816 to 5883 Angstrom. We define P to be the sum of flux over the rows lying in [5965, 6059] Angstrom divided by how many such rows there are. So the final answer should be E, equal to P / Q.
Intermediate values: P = 1.00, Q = 1.05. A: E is 0.95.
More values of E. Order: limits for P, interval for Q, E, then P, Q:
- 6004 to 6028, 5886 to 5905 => 1.09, 1.00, 0.91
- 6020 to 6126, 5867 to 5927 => 1.05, 1.01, 0.97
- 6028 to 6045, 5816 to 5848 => 0.92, 1.00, 1.09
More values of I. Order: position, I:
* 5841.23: 0.986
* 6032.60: 0.969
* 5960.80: 0.939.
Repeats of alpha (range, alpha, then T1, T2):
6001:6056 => -0.0583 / 11.5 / 11.4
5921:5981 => -0.0537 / 12.5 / 12.3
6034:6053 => -0.0571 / 11.6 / 11.8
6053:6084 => -0.0521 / 12.8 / 12.7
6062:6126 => -0.0525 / 12.8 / 12.6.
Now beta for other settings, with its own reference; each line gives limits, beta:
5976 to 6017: 6002.12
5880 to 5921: 5892.57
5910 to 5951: 5925.22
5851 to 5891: 5889.86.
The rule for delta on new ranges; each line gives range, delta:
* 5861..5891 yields 1.00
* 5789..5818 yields 1.07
